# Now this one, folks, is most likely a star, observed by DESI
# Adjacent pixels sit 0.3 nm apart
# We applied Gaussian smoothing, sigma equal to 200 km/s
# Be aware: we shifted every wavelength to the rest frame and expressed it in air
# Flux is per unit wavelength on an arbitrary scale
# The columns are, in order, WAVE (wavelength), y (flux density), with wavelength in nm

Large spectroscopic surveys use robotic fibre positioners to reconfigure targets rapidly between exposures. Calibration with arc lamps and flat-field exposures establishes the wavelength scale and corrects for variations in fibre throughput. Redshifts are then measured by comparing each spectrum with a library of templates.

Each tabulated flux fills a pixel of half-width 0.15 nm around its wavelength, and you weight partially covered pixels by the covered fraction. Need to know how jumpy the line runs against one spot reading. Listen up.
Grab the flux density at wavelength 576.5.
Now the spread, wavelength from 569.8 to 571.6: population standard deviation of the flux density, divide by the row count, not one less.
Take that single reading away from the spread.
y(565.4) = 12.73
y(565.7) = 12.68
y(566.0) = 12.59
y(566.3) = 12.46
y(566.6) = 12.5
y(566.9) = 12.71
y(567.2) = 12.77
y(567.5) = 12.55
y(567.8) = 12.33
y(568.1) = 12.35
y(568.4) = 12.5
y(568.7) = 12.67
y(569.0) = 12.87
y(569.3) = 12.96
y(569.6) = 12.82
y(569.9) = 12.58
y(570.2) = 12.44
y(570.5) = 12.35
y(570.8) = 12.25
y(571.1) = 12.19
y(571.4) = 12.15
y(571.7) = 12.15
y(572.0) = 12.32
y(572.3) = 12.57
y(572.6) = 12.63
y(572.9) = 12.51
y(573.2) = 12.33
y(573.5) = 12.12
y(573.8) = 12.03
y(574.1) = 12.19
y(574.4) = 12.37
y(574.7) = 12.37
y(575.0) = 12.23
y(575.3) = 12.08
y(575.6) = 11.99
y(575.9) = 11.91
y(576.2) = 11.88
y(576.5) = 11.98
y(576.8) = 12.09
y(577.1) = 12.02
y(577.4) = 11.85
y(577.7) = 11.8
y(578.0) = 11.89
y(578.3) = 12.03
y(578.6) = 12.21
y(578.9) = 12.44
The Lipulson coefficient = -11.8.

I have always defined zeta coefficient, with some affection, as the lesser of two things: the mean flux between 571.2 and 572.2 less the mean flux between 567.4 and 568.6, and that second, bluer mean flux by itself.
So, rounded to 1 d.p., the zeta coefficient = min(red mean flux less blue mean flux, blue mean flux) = -0.2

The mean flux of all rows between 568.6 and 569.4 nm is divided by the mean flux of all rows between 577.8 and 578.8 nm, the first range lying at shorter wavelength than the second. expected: 1.07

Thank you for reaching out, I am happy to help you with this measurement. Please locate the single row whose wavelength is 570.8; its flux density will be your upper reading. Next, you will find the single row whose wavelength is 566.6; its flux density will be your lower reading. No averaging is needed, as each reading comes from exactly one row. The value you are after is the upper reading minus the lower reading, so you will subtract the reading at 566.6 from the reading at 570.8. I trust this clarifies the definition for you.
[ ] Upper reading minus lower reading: -0.25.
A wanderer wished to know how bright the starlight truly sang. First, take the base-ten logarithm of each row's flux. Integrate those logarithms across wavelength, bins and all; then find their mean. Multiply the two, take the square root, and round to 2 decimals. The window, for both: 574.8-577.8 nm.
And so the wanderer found 1.87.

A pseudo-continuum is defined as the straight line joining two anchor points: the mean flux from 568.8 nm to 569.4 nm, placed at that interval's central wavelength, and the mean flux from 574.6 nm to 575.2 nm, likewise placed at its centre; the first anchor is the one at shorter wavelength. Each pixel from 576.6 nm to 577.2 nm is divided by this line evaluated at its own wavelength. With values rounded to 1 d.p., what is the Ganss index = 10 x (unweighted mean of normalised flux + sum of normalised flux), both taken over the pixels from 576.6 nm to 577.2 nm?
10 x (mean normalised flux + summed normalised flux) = 30.0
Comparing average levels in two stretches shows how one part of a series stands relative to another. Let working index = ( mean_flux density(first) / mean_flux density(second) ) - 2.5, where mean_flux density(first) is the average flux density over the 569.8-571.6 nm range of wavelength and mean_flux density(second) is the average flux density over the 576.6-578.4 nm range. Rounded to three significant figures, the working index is -1.47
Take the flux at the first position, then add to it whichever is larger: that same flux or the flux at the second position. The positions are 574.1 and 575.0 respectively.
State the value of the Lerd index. 24.4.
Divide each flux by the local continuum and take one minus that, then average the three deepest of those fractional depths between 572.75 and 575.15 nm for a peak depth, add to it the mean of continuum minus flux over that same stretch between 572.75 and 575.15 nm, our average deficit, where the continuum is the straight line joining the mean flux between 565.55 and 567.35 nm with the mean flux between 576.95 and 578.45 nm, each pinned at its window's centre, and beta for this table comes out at -0.11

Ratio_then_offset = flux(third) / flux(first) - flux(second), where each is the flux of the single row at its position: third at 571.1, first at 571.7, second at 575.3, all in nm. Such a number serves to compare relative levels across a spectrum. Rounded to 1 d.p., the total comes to -11.1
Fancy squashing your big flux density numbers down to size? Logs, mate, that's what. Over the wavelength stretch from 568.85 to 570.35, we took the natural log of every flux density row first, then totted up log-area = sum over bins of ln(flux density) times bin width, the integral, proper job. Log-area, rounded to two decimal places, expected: 3.82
